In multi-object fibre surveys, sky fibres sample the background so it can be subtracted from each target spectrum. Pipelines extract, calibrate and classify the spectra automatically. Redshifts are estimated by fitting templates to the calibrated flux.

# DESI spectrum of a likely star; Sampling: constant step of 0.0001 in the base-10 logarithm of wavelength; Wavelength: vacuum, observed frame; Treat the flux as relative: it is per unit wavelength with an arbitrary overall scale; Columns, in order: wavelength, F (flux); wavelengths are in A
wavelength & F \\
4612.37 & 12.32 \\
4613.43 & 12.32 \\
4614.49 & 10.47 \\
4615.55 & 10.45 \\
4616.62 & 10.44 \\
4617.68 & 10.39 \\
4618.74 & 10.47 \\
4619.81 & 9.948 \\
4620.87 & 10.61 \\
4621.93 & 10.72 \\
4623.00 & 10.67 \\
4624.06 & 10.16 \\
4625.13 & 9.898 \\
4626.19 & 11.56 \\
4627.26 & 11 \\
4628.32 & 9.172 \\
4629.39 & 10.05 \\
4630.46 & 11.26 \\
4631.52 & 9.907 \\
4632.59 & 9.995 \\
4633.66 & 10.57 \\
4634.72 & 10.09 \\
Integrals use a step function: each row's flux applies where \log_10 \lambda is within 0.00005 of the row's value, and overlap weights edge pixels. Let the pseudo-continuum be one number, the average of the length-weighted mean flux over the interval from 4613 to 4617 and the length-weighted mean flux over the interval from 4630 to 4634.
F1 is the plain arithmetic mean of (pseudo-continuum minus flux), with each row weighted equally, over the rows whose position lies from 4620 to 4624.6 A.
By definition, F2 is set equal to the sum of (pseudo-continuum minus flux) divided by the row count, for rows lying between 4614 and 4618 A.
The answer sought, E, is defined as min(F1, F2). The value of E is 0.11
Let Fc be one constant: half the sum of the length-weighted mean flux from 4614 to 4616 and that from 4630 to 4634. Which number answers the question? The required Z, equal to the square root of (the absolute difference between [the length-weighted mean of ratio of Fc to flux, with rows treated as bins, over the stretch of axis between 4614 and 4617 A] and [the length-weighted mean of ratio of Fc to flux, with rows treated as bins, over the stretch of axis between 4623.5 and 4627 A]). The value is 0.08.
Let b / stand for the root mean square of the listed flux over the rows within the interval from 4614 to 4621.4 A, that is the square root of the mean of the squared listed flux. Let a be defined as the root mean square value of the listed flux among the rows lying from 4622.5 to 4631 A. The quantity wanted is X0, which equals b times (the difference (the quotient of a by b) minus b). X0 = -98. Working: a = 10.50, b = 10.4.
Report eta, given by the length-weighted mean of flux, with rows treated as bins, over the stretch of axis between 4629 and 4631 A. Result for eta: 10.7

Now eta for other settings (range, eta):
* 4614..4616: 10.5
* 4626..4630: 10.3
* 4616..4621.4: 10.4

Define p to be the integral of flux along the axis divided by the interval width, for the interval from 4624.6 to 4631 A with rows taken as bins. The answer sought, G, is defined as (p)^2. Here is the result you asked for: 110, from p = 10.5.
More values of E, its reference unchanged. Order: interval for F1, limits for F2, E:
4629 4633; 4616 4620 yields 0.34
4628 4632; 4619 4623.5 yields 0.17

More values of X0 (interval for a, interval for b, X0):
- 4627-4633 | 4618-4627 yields -100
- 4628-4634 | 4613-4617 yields -110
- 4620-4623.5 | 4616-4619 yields -98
